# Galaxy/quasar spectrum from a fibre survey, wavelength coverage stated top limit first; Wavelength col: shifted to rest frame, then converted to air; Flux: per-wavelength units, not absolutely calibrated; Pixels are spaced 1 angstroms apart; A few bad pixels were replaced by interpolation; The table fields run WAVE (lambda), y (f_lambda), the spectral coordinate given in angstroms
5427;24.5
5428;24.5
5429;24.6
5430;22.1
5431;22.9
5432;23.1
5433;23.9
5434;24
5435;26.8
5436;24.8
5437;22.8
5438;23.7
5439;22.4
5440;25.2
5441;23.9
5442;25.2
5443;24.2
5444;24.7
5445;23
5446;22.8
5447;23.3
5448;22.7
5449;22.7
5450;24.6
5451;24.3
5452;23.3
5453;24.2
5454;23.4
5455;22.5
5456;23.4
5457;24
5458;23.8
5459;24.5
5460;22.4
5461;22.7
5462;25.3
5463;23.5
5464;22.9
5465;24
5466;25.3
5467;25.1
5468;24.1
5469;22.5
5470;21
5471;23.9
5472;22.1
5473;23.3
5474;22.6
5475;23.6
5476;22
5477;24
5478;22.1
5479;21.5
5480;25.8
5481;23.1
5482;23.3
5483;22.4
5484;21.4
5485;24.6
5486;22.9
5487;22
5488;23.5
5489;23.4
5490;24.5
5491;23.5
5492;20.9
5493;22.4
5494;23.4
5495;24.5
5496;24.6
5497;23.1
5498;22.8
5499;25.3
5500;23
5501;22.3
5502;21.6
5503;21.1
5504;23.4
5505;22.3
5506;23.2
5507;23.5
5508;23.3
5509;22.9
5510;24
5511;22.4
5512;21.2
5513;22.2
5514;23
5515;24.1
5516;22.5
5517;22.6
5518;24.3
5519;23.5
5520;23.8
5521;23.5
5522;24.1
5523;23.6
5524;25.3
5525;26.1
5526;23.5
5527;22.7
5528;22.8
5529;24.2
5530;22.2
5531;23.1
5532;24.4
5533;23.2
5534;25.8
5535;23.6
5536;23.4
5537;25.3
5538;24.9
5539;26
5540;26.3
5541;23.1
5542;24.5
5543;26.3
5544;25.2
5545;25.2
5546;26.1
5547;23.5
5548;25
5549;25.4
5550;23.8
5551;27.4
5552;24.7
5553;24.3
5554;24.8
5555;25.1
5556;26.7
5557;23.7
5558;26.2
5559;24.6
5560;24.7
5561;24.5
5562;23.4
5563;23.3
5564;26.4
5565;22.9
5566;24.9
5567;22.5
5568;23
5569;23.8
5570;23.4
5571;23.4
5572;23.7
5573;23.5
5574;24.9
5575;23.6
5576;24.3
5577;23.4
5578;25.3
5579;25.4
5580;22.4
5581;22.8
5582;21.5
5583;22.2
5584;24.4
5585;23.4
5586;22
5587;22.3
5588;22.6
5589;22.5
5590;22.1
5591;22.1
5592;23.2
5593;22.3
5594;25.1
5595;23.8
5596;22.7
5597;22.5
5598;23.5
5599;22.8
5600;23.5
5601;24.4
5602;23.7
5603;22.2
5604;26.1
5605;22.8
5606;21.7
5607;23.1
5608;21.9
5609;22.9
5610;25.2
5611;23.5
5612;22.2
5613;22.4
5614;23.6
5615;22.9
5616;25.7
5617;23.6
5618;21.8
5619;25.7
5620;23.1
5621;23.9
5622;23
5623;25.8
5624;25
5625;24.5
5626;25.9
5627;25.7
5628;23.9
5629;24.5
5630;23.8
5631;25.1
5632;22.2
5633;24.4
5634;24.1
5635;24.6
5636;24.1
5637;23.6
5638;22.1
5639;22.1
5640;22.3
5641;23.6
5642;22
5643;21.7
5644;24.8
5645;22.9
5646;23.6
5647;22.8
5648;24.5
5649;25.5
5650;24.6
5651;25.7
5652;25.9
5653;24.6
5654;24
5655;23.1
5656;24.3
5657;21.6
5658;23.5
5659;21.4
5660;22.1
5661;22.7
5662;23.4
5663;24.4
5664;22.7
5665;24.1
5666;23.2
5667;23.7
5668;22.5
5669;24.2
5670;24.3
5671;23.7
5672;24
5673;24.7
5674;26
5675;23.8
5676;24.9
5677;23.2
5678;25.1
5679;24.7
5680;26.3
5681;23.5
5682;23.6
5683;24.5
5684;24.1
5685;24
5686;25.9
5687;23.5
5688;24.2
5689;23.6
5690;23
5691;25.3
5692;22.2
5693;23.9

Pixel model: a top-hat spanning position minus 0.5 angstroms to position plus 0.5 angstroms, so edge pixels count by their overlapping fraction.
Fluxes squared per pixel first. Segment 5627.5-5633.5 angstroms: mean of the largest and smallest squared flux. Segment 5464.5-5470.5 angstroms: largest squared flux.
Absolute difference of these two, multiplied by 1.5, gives 118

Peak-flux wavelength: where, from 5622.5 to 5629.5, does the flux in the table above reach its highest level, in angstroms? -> 5626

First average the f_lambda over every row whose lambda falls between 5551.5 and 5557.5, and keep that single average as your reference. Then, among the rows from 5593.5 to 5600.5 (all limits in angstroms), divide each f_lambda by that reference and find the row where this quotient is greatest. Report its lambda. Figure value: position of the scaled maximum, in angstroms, 5594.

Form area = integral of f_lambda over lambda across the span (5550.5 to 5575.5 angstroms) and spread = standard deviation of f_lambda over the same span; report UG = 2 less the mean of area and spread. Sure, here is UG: -303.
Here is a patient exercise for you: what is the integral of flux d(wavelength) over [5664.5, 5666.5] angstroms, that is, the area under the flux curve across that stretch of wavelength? 47.3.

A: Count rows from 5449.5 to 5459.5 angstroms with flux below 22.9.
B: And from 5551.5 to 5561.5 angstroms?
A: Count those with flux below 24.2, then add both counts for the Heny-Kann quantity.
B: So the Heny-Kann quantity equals 2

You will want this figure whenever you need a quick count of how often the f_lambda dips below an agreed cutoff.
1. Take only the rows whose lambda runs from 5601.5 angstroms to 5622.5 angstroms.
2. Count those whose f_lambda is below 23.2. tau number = 12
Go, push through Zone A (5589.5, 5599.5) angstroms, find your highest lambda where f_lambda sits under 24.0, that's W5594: 5599 angstroms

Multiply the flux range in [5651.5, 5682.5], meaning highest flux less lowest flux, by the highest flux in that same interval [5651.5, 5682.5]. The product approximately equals 129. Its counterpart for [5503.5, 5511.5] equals 41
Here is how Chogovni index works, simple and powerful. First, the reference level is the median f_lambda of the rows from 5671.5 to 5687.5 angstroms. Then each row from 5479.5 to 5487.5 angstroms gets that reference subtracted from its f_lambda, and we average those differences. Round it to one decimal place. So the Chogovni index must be -1.1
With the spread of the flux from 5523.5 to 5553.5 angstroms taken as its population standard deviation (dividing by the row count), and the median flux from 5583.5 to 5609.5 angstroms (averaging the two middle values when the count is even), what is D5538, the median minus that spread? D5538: 21.5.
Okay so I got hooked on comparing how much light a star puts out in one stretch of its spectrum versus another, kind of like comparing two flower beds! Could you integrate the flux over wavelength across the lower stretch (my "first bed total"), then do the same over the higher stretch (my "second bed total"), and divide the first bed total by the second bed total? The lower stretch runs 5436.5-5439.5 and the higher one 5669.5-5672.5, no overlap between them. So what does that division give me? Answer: 0.96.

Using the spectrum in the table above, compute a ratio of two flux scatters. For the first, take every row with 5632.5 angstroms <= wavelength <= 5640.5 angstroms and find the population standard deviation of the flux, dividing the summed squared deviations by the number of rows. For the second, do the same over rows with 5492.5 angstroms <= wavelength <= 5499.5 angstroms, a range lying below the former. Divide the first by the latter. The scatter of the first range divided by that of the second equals 1.0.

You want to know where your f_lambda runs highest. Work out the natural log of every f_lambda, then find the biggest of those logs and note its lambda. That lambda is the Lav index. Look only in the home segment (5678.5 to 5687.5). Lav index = 5680 angstroms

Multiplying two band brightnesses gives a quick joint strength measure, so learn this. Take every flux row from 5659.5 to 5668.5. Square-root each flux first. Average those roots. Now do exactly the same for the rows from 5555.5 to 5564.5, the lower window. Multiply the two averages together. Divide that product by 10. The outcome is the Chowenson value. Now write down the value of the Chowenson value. 2.40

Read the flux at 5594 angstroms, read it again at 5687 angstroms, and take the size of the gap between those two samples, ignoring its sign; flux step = 1.60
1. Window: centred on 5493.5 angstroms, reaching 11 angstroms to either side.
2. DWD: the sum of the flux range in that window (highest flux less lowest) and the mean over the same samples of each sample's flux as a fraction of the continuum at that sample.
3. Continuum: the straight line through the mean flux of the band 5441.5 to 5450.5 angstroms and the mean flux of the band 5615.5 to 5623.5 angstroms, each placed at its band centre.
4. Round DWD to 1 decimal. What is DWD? 5.4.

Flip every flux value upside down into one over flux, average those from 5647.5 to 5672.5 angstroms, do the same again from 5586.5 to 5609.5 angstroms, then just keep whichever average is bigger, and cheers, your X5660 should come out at 0.0435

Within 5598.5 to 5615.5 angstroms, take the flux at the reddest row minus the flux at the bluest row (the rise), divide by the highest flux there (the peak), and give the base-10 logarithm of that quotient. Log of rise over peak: -2.42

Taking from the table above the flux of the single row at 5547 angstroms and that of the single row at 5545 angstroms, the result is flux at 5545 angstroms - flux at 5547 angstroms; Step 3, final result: 1.7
